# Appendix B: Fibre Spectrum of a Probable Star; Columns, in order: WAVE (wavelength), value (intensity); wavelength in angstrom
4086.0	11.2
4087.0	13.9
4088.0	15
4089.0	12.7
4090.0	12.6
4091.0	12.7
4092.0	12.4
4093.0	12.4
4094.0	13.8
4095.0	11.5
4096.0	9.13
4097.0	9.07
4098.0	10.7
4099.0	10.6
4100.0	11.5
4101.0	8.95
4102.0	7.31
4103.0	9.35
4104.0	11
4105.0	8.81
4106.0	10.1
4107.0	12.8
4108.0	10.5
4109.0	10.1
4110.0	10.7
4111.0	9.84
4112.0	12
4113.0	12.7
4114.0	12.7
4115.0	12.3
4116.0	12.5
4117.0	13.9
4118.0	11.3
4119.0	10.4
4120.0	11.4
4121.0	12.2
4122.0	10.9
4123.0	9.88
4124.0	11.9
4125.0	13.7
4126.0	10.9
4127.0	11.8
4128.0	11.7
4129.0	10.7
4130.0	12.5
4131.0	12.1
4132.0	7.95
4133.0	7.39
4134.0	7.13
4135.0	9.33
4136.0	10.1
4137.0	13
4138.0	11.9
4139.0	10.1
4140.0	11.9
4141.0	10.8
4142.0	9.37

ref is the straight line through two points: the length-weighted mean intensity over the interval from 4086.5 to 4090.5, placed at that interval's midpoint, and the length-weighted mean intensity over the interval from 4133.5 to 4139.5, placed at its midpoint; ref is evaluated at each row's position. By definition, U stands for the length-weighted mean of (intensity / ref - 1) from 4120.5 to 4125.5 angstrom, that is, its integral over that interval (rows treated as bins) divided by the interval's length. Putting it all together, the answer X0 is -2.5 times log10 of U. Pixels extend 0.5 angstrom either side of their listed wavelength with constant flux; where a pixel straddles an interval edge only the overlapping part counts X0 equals 3.3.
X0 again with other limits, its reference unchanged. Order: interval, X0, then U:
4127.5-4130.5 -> 2.7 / 0.08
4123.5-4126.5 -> 2.5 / 0.10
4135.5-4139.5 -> 2.4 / 0.11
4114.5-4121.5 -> 3.5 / 0.04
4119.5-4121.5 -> 3.5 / 0.04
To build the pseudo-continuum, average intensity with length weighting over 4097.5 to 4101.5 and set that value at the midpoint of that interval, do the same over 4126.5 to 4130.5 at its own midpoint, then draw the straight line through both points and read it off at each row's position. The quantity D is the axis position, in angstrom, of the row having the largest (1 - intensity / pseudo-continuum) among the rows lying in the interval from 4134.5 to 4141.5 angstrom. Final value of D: 4135.0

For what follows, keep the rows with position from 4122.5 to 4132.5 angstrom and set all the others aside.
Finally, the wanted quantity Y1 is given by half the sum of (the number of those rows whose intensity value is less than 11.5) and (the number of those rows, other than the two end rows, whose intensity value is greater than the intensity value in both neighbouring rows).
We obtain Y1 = 3.50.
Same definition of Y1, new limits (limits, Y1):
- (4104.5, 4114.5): 4.00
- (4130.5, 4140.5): 3.50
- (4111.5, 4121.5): 2.00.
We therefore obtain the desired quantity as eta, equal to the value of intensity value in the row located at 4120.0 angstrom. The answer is 11.4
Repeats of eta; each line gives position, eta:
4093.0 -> 12.4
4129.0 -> 10.7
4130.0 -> 12.5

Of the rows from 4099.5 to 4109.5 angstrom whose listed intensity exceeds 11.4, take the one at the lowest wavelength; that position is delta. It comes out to 4100.0 angstrom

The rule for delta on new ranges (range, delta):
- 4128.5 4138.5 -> 4130.0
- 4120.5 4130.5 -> 4121.0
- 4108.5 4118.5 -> 4112.0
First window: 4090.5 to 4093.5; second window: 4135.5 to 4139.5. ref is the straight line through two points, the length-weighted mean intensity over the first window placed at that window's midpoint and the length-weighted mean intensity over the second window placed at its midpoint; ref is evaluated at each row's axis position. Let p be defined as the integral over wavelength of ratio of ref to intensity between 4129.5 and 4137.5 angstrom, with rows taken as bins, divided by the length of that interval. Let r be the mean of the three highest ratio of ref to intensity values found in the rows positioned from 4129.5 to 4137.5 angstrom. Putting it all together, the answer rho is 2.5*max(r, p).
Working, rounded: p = 1.21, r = 1.52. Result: 3.81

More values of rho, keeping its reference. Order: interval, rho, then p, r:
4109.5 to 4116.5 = 2.78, 1.02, 1.11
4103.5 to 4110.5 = 3.14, 1.16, 1.26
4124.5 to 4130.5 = 2.60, 0.98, 1.04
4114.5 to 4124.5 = 2.82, 1.02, 1.13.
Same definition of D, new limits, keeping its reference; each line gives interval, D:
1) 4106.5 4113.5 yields 4111.0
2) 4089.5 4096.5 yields 4096.0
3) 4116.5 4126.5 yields 4123.0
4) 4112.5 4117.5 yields 4115.0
